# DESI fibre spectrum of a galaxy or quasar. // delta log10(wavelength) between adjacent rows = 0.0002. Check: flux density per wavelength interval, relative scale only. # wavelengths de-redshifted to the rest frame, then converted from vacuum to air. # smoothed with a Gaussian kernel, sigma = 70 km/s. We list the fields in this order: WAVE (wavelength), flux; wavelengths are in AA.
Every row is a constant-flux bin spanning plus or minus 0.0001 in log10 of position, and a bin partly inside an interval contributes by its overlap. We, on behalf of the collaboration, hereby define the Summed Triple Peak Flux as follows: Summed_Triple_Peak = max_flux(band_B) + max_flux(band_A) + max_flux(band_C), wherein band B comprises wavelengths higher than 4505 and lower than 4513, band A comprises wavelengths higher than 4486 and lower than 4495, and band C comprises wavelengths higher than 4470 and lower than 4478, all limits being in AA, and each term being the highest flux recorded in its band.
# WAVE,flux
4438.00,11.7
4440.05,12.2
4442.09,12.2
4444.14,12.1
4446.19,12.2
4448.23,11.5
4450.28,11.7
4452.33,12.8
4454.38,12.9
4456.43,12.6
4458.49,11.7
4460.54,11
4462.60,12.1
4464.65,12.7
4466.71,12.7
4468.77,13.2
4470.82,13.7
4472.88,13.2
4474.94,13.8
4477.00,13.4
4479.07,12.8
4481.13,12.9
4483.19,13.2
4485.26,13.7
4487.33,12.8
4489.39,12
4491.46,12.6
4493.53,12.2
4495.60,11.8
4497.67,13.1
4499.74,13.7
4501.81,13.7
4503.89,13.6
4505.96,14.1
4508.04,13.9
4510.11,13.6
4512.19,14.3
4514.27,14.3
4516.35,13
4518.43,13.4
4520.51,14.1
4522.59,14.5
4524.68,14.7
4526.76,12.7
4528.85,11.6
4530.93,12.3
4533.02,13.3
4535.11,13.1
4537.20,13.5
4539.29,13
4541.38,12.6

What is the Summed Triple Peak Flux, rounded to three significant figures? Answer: 40.9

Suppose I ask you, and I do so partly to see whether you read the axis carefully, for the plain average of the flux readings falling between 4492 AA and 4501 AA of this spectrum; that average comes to 12.7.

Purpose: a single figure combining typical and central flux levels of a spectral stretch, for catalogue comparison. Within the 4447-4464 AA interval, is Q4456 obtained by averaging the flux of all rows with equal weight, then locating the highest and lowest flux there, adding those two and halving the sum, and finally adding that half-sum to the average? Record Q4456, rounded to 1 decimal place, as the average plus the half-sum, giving 24.0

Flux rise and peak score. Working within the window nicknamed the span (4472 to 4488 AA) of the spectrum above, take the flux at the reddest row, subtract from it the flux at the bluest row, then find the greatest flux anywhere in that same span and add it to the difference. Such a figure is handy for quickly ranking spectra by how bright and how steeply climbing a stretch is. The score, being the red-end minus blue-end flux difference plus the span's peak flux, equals 13.4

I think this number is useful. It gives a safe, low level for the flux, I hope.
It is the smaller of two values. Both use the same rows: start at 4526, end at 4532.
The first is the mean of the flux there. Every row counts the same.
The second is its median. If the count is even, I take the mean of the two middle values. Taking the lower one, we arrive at 12.2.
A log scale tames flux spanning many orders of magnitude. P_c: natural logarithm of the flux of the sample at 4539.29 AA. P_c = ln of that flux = 2.565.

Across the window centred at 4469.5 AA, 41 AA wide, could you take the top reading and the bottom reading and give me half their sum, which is 12.4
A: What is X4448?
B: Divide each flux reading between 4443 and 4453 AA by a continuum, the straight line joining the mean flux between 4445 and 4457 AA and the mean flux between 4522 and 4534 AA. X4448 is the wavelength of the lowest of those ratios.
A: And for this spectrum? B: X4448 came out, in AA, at 4448.23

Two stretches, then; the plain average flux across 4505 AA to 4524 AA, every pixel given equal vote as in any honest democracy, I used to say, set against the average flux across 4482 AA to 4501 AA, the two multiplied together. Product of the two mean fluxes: 178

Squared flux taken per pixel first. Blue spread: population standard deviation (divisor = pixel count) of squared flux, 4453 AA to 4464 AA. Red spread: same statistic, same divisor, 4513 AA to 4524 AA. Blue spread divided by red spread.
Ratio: 1.0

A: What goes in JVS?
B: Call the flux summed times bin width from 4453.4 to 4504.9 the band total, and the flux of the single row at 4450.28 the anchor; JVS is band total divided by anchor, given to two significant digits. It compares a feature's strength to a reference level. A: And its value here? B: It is 57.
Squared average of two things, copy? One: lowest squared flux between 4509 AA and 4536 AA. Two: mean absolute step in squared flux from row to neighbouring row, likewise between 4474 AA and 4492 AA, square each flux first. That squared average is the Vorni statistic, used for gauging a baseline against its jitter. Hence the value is 5489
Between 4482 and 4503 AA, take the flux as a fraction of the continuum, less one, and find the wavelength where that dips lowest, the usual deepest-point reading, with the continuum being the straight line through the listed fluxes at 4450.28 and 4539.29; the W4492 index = 4495.60 AA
